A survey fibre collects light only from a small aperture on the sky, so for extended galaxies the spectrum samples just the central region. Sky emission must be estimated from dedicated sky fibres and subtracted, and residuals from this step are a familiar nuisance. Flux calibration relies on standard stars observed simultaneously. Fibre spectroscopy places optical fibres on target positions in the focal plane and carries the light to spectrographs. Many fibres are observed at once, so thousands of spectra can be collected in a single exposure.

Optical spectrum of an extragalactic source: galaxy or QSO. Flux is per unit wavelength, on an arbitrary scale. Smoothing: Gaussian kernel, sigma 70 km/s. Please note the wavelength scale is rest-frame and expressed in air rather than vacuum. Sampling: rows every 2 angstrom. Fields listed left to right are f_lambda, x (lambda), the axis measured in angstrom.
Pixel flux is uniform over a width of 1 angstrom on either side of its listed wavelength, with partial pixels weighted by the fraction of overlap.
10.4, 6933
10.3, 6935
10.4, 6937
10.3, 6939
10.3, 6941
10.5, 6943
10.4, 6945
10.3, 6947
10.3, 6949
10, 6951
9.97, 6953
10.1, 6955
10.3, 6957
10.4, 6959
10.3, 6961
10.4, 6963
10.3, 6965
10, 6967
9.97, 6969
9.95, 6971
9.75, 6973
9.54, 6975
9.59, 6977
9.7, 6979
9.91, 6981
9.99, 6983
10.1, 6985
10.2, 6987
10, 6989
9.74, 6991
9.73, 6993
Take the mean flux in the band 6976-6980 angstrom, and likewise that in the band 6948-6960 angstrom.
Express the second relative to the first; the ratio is 1.06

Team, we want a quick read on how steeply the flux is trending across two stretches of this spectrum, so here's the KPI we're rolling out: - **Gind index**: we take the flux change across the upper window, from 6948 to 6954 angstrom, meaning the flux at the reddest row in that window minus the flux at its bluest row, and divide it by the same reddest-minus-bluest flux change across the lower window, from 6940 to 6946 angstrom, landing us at -3.3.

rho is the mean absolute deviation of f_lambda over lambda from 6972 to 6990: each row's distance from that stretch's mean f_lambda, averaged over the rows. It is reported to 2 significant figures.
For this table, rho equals 0.20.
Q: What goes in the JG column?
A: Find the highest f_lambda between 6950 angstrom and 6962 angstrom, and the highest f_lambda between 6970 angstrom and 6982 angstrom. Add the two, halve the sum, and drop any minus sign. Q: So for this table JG 10.2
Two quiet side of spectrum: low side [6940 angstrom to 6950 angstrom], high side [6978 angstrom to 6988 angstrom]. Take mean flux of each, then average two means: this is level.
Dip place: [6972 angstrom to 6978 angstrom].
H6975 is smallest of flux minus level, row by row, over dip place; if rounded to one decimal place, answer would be -0.6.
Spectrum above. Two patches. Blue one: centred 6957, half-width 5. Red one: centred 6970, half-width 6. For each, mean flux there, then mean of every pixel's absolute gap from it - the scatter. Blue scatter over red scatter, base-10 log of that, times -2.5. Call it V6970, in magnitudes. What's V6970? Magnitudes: 0.3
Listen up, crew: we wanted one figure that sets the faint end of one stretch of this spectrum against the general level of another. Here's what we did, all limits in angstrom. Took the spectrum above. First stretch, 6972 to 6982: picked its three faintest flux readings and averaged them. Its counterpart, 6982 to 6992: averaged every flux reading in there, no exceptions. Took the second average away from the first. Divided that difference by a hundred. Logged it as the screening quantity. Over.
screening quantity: -0.0040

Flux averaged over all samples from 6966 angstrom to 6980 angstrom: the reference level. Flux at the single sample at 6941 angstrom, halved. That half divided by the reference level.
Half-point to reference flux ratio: 0.526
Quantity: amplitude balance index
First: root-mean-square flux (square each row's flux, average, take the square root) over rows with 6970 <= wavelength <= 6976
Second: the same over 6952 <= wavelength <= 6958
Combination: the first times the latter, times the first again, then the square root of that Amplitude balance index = 31.0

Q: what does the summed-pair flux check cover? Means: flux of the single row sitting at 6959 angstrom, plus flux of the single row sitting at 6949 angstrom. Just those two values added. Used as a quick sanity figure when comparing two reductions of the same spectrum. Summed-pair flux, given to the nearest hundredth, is 20.70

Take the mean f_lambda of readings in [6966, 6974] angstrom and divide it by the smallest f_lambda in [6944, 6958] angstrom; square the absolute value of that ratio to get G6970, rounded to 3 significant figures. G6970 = 0.989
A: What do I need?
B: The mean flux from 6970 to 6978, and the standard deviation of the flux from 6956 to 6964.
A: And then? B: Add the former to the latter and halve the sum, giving 4.88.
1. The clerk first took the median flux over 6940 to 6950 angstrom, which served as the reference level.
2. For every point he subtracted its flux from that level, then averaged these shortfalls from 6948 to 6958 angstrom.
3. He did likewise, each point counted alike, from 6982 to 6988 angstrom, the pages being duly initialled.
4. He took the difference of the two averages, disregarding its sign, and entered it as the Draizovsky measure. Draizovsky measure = 0.0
